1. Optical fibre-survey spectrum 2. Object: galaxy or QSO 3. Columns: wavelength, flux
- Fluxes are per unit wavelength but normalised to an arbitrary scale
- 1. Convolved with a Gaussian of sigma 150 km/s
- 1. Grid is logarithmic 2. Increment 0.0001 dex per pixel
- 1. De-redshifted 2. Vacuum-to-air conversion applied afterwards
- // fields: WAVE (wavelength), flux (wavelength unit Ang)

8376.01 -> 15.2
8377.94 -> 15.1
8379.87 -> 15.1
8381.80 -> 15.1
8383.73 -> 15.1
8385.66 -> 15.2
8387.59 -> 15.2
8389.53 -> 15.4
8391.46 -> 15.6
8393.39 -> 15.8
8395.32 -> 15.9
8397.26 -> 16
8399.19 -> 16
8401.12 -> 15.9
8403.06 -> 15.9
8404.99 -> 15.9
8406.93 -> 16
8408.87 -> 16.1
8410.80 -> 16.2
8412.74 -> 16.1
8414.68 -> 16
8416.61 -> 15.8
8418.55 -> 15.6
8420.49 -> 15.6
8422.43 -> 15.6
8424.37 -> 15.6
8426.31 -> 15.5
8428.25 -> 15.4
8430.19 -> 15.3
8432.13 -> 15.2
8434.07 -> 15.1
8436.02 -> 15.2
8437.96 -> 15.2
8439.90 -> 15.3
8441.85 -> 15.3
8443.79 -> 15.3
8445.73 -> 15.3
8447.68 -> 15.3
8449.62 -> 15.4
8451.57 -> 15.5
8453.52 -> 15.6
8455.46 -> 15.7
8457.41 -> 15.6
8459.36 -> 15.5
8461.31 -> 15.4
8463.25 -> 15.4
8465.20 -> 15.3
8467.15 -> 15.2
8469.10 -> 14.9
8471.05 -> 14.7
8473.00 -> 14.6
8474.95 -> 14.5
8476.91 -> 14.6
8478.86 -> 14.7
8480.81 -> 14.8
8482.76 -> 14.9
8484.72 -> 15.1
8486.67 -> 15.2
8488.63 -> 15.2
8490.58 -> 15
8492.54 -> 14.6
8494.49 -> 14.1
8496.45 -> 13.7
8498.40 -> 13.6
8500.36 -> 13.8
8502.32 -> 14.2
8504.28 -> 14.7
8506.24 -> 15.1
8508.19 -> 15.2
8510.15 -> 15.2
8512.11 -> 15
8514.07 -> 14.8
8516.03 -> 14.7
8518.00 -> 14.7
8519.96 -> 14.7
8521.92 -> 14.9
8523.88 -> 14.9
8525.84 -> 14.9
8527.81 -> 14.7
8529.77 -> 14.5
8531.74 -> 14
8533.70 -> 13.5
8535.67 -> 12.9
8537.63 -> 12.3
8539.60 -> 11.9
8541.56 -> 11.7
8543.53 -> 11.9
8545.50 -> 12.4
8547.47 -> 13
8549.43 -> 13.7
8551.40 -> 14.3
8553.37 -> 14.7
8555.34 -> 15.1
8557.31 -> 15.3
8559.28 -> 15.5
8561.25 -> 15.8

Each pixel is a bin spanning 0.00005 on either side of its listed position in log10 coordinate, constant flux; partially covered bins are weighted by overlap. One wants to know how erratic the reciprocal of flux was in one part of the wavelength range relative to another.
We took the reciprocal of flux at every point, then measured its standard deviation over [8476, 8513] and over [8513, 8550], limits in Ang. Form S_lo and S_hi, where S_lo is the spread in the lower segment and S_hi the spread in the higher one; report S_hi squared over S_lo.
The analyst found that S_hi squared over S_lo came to 0.017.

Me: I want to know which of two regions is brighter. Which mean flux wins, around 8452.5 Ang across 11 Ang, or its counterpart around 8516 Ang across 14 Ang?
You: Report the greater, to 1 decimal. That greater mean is 15.5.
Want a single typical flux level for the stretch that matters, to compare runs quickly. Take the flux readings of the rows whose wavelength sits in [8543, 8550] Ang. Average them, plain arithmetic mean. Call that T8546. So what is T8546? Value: 12.8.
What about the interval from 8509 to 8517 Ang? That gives 14.9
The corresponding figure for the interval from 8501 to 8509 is 14.8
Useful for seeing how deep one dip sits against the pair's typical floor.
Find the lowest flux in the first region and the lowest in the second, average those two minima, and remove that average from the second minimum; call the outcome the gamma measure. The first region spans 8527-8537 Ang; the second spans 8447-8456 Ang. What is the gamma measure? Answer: 1.2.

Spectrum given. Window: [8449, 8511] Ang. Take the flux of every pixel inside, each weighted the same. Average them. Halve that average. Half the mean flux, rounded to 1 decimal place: 7.5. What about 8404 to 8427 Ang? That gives 7.9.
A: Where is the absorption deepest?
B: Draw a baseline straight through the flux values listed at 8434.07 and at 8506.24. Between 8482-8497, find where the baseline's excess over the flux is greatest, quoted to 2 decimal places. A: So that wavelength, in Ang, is 8496.45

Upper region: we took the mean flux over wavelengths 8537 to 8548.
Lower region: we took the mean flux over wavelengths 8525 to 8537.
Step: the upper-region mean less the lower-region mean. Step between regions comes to -1.9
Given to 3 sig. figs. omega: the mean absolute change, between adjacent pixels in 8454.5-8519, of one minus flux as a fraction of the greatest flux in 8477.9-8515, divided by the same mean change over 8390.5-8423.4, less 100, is -98.0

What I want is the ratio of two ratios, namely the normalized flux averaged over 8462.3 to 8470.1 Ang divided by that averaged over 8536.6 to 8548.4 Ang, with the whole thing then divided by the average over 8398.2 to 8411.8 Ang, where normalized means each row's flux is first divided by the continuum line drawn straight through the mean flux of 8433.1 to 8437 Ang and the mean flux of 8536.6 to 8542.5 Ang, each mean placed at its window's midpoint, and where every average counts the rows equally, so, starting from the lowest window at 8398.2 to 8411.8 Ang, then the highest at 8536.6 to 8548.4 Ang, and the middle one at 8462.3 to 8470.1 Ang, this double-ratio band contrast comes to 1.05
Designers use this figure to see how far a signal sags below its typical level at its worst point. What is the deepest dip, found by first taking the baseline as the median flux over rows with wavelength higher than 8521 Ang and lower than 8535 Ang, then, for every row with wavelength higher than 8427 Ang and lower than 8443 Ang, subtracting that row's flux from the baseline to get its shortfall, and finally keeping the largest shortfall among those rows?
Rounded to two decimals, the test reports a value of -0.40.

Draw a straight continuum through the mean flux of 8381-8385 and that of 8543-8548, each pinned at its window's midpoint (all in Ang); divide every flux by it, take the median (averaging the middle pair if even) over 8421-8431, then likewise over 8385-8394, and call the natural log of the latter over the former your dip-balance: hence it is -0.048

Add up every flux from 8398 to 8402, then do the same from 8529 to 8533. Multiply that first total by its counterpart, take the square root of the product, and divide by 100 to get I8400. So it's 0.302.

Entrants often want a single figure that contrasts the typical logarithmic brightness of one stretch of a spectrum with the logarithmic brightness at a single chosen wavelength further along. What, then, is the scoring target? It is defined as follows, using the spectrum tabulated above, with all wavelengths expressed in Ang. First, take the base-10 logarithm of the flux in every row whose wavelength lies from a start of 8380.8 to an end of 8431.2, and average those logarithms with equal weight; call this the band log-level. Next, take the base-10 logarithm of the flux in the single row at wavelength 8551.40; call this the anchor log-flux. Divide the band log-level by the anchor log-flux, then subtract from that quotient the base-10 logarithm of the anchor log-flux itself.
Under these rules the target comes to 0.97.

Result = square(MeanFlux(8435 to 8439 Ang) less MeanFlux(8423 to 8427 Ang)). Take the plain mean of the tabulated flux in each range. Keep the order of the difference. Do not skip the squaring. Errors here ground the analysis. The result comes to 0.1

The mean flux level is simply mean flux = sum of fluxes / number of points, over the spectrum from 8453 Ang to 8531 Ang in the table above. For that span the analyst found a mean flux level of 14.8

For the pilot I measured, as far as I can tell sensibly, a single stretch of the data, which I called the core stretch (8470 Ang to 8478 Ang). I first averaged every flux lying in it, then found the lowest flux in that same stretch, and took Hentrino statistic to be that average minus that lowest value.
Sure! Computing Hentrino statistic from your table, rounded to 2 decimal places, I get 0.10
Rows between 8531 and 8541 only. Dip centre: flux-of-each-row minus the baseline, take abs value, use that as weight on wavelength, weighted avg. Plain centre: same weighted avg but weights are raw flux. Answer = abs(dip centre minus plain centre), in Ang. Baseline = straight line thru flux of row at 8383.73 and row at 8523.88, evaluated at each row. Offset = 1.2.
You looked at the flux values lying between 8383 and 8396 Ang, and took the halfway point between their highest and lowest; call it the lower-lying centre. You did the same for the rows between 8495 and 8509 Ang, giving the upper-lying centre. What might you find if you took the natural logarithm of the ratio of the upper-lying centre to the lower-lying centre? -0.07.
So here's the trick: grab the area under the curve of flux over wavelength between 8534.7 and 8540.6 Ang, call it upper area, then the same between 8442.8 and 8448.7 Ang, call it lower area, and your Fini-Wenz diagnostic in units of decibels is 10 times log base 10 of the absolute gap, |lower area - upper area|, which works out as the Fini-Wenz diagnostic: 12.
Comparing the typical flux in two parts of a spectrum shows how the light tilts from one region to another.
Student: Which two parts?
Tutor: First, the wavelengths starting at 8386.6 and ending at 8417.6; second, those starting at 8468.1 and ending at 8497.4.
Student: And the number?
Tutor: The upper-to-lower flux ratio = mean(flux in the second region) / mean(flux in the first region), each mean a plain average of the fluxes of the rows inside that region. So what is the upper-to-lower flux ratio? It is 0.927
